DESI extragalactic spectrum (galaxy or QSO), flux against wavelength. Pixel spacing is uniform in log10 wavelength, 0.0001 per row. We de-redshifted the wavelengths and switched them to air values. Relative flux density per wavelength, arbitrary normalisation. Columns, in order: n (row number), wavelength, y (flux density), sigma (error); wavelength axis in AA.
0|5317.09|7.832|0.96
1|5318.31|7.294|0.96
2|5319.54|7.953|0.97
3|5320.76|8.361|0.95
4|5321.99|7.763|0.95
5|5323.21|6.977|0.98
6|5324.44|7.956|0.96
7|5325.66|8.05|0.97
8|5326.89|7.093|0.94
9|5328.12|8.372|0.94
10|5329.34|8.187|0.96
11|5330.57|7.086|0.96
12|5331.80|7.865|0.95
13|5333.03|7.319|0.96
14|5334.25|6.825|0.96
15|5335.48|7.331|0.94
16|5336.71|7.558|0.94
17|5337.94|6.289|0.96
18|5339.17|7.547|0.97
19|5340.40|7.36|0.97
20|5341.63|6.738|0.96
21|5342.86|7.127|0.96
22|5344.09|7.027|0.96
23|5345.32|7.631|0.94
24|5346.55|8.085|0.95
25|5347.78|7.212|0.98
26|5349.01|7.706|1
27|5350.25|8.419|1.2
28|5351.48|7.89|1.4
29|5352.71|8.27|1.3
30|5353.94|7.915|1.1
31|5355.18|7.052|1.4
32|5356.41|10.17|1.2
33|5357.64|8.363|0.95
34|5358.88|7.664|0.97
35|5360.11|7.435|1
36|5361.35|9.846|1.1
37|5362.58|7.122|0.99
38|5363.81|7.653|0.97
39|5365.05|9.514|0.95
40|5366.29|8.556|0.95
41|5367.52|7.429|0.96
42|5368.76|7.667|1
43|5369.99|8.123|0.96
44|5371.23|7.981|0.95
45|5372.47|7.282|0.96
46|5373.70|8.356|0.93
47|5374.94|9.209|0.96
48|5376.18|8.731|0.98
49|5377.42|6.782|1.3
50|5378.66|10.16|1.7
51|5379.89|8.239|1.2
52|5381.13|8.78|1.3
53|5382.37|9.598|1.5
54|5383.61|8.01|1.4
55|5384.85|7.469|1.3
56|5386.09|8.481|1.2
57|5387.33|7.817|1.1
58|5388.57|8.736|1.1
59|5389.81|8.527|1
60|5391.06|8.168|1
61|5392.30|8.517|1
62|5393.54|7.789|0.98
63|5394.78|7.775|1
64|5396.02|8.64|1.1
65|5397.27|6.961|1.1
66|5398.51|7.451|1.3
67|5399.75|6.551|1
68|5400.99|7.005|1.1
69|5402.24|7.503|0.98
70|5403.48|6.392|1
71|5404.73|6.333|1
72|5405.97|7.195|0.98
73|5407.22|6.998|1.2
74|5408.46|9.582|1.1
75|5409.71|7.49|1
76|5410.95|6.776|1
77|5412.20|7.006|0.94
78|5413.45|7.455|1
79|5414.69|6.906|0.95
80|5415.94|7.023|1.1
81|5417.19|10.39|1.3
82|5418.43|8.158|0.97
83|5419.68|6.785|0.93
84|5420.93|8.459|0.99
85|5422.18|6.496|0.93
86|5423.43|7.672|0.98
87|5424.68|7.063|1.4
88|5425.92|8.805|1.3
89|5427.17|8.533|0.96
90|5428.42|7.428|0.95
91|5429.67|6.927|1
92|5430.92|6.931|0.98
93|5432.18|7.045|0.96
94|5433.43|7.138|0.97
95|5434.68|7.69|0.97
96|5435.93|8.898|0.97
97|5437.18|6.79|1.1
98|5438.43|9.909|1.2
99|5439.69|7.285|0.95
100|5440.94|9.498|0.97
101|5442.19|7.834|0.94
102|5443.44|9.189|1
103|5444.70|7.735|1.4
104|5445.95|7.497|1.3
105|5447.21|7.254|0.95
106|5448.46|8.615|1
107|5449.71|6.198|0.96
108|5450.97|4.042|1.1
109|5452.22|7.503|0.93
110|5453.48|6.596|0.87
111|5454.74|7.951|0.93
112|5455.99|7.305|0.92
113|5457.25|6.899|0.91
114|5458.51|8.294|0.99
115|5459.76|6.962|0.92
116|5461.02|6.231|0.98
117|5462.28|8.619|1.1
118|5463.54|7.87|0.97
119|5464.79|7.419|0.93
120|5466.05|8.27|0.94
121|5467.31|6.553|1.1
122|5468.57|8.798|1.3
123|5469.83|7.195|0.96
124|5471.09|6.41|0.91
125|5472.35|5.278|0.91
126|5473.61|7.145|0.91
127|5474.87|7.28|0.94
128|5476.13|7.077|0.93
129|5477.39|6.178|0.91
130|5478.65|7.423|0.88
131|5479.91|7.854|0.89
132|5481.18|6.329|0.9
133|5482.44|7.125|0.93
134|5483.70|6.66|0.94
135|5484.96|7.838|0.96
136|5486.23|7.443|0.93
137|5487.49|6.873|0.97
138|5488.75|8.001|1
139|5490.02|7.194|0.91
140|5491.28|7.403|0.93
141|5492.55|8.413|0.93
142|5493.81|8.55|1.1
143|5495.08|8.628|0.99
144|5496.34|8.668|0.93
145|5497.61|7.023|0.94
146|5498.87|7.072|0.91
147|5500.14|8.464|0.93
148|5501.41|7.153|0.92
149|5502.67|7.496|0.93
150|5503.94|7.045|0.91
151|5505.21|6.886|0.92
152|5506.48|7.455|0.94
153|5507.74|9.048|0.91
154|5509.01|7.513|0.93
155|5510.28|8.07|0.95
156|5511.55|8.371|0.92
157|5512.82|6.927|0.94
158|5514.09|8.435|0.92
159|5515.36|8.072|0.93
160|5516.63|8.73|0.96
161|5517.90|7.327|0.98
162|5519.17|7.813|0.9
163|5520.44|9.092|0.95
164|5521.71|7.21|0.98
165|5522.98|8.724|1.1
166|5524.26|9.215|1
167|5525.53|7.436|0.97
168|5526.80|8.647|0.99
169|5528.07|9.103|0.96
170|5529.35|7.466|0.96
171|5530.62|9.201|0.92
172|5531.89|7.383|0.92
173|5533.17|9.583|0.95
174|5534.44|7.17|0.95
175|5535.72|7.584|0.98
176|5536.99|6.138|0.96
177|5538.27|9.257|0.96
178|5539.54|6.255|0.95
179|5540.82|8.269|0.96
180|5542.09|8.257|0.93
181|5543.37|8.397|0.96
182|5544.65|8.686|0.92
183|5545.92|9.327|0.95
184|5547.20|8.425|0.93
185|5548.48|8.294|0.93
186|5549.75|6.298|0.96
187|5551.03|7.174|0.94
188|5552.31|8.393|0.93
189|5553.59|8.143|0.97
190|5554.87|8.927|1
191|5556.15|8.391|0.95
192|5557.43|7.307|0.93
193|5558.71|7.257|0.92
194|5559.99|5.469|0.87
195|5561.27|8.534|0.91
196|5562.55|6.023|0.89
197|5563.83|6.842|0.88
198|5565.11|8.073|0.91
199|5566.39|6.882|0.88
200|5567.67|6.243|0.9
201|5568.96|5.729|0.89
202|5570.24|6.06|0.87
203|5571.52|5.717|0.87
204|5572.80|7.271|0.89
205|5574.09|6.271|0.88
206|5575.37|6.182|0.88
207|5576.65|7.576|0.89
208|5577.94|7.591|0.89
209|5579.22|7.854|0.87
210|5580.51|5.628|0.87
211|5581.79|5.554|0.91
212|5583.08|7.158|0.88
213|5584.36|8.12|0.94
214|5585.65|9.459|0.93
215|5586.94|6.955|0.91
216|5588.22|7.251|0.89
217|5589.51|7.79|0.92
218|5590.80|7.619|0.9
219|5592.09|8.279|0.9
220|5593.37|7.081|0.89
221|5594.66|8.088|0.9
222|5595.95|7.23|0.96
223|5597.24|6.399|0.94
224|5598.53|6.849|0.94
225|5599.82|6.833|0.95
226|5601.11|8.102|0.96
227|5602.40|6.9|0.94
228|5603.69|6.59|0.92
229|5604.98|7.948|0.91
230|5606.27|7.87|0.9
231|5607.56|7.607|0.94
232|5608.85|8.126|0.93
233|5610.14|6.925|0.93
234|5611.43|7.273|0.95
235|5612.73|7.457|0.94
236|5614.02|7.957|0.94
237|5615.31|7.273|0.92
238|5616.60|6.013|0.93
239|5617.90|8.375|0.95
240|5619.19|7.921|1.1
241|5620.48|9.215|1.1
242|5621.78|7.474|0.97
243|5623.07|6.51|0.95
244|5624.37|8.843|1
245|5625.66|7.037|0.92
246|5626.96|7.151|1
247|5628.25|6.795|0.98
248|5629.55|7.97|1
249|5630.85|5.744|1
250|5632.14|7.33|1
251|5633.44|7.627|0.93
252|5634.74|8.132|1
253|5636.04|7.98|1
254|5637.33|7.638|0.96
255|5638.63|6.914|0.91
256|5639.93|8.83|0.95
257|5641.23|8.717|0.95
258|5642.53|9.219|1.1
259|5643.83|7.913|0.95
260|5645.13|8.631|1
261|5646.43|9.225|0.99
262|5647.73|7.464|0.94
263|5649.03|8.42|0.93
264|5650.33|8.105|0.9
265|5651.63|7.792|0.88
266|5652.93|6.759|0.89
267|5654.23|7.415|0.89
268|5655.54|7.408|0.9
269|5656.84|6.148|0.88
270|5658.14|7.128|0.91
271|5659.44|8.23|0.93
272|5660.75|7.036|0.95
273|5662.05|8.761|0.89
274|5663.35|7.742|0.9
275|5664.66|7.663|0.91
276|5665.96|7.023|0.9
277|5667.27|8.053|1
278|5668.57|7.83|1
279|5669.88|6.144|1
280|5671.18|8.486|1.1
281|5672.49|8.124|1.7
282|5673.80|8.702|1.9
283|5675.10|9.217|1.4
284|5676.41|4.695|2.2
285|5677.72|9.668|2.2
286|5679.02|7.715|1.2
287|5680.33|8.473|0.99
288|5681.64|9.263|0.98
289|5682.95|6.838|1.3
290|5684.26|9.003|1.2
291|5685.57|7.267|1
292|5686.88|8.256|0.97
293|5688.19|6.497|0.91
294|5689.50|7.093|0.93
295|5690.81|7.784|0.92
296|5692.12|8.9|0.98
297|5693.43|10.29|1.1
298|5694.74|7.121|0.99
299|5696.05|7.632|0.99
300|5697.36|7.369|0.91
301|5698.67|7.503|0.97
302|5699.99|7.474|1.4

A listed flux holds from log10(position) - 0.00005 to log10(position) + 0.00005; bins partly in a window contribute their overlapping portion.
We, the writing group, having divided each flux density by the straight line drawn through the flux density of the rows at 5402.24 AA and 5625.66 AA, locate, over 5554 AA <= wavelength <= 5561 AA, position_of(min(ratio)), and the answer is 5559.99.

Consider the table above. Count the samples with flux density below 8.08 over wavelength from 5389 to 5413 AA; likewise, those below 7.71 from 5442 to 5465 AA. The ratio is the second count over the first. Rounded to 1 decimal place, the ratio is 0.8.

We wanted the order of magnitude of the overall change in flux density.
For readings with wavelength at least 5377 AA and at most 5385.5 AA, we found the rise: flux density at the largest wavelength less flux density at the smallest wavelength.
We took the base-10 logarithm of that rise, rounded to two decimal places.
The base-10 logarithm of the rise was -0.16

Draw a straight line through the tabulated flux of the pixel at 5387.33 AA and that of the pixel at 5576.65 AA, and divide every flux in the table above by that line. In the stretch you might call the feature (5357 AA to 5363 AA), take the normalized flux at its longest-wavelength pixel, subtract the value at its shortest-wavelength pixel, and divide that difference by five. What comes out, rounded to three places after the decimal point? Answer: -0.031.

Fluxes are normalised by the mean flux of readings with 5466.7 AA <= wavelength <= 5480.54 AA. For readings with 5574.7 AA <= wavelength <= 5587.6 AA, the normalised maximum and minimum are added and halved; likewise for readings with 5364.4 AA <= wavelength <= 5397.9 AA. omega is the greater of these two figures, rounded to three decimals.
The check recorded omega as 1.207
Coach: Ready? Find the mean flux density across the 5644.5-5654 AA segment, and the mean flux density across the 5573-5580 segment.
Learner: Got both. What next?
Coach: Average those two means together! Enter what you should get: 7.6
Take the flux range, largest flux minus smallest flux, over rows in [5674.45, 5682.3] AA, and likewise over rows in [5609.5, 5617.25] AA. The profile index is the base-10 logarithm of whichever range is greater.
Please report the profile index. 0.70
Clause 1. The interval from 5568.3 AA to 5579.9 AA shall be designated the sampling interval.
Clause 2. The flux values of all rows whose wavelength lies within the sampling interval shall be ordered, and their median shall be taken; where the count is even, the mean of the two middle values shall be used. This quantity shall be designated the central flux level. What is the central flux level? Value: 6.3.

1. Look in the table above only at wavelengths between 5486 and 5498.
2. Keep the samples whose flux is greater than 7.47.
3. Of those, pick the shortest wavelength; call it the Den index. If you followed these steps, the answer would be 5488.75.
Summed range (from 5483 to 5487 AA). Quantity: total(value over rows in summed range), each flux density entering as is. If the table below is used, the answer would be 21.9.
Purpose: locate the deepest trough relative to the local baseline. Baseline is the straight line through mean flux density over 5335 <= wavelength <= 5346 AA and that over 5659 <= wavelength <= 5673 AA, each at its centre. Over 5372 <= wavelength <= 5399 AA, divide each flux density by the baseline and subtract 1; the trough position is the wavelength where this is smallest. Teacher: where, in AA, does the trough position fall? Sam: 5377.42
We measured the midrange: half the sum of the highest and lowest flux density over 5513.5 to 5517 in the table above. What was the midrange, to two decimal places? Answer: 8.40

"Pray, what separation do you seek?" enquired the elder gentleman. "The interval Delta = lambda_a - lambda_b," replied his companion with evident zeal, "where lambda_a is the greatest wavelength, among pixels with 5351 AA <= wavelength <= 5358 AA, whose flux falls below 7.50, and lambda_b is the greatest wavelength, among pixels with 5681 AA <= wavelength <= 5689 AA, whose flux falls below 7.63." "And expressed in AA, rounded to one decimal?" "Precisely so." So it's -333.0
